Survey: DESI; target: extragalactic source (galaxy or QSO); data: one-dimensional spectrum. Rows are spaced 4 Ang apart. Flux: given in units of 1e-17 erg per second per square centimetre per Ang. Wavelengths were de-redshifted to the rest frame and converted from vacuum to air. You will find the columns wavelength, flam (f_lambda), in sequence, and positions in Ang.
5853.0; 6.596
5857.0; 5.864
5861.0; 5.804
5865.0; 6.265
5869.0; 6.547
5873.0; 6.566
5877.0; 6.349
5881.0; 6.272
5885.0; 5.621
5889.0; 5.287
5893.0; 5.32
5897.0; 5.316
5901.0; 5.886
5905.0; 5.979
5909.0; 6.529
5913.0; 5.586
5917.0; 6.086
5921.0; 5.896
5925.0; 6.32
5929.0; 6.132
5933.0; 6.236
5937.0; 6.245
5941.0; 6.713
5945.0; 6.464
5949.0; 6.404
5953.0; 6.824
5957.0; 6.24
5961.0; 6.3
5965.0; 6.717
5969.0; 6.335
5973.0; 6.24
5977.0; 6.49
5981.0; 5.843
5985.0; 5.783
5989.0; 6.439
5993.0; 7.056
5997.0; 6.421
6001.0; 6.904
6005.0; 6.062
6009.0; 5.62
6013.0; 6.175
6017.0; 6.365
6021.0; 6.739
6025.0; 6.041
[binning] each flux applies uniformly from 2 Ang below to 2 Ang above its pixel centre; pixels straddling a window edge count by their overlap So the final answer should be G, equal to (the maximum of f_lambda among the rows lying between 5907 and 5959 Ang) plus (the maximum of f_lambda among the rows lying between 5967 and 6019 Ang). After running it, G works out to 13.9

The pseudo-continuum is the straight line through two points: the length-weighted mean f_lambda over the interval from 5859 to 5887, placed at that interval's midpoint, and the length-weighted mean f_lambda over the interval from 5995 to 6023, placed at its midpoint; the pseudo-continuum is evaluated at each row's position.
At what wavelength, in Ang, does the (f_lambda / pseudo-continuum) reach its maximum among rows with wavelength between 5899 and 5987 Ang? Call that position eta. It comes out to 5953.0 Ang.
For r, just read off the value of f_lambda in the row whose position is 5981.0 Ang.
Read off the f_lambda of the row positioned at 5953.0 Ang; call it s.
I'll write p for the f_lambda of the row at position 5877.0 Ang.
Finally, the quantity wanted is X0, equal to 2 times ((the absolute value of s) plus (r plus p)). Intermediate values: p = 6.349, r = 5.843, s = 6.824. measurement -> 38.0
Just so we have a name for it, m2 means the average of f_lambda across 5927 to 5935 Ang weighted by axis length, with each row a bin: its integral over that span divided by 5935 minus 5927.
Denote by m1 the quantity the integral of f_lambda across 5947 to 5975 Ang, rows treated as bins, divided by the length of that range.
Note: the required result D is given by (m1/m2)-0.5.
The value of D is 0.54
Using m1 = 6.4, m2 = 6.2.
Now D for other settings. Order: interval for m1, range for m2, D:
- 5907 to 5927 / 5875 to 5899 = 0.57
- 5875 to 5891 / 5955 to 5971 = 0.42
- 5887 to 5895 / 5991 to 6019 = 0.33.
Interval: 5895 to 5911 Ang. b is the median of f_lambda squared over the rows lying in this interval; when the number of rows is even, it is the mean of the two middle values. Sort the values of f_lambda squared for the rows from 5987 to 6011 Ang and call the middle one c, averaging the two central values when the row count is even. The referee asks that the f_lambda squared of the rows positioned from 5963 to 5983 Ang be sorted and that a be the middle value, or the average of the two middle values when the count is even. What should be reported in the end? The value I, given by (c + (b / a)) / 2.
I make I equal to 21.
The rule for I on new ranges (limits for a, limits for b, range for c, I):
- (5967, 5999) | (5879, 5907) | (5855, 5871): 19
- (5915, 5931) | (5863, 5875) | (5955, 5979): 21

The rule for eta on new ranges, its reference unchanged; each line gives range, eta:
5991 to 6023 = 5993.0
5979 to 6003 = 5993.0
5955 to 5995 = 5993.0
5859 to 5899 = 5873.0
